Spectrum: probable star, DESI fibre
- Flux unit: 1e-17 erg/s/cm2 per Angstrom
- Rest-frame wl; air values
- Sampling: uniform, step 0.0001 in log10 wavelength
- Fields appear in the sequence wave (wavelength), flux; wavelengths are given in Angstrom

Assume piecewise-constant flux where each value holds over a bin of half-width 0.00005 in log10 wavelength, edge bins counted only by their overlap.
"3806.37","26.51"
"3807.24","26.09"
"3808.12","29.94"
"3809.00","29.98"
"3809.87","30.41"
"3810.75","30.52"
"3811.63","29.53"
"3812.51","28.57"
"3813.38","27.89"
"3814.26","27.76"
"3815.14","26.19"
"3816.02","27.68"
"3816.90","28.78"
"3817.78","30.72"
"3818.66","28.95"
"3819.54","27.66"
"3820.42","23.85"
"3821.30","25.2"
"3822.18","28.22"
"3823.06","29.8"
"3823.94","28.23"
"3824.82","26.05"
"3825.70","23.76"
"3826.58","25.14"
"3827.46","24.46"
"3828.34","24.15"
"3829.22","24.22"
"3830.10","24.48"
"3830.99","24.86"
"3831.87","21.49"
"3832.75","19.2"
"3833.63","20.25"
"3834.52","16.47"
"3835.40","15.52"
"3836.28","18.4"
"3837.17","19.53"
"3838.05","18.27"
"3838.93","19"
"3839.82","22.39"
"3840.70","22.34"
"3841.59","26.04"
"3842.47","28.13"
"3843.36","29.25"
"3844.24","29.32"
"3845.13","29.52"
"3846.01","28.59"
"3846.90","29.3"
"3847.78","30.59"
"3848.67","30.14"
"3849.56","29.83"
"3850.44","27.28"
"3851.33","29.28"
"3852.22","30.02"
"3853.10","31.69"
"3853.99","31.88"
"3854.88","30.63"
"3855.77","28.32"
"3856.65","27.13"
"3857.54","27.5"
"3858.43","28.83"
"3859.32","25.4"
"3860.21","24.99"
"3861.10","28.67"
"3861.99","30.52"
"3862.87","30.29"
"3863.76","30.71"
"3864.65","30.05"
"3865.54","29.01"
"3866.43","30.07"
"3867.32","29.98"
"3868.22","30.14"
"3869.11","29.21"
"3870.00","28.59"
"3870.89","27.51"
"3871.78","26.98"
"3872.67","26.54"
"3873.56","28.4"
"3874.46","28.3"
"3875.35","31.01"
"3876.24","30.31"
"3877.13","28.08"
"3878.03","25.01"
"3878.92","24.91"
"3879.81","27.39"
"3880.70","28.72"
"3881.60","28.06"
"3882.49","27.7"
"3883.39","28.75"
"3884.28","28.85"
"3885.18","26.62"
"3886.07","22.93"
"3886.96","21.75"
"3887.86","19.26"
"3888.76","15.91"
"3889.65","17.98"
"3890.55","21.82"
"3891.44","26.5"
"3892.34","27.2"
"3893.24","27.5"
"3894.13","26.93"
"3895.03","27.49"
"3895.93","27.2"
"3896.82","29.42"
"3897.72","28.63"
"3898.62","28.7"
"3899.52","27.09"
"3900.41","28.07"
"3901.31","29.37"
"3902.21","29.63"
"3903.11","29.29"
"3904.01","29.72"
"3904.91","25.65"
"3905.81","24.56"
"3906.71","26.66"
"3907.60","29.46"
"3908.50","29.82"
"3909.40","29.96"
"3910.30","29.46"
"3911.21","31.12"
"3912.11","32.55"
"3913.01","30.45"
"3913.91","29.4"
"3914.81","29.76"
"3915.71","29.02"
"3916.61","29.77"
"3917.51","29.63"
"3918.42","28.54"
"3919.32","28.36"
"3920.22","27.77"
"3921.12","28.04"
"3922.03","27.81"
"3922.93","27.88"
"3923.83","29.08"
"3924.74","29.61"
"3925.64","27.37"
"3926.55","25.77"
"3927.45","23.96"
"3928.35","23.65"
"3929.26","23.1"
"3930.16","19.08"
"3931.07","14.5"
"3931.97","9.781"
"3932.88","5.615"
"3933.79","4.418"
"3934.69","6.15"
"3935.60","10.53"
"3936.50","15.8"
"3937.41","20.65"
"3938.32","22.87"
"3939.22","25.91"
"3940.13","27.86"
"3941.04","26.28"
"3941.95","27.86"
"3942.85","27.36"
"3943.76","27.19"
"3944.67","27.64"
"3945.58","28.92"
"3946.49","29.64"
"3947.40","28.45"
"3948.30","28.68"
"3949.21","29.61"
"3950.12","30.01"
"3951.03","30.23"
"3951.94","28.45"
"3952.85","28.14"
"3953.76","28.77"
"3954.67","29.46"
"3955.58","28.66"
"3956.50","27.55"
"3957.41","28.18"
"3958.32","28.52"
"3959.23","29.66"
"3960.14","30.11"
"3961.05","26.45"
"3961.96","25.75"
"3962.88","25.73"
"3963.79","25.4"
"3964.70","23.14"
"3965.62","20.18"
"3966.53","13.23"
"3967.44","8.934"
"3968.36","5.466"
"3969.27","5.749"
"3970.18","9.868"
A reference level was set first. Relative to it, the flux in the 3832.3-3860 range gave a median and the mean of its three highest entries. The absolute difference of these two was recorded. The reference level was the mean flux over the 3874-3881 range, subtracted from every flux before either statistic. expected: 3.3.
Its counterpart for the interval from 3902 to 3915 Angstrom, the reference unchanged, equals 1.7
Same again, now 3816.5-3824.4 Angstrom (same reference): 1.6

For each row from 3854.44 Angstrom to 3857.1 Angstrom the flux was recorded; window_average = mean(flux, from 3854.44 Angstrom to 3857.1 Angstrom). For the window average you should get 28.7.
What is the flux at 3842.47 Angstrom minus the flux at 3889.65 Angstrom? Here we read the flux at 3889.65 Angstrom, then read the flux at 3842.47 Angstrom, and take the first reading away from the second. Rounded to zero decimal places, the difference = 10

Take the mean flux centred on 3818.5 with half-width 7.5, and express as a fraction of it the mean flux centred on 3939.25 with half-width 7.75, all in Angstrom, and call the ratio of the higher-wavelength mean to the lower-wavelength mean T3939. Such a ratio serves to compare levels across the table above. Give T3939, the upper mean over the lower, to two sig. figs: 0.73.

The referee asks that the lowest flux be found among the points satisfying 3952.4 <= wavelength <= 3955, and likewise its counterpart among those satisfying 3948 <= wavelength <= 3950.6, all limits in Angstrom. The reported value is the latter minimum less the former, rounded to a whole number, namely 1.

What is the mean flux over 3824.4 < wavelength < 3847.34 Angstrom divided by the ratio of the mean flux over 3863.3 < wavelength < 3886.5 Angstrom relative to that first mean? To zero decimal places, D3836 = 20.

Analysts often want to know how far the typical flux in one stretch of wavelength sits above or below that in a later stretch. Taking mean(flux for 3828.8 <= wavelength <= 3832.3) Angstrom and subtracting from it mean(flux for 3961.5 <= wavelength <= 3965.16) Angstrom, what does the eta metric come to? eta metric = -1.2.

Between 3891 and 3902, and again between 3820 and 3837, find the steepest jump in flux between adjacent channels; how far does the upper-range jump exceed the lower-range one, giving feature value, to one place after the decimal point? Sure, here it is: -1.6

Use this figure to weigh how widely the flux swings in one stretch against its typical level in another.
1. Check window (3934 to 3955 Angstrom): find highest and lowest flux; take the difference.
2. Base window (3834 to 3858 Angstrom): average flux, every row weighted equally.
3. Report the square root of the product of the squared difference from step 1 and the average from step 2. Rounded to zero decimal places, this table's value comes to 123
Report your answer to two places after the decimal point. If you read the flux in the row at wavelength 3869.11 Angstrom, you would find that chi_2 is 29.21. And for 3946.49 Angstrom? 29.64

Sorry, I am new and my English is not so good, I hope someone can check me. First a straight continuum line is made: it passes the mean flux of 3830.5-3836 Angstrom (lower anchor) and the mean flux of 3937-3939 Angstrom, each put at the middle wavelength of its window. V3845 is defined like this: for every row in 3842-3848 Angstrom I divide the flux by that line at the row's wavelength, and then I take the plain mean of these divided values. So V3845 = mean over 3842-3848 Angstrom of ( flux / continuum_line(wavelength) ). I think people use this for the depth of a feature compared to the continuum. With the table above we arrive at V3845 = 1.47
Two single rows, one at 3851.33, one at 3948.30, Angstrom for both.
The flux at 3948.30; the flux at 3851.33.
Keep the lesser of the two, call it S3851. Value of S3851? 29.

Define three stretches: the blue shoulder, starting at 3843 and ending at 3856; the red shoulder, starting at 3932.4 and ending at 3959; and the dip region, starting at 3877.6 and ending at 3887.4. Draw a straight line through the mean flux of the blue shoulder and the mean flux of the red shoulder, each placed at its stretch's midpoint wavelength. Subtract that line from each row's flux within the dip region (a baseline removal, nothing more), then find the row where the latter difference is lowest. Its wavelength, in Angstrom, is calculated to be 3886.96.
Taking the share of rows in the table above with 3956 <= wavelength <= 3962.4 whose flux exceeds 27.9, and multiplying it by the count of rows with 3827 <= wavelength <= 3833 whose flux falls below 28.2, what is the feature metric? 4.0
